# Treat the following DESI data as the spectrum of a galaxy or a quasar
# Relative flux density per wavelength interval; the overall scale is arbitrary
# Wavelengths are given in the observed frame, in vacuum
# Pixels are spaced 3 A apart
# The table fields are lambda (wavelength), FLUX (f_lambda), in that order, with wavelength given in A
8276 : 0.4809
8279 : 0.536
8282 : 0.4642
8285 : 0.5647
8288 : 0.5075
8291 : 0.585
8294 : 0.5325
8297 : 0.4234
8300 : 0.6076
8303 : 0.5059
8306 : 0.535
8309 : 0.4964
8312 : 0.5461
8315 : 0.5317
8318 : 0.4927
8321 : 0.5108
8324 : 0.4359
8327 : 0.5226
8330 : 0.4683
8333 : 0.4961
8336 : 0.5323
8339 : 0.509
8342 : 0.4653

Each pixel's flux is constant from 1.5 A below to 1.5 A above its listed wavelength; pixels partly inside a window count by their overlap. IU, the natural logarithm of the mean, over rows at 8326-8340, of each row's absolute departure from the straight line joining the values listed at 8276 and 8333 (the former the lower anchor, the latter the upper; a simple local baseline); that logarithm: -3.9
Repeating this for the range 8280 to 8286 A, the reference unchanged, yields -3.0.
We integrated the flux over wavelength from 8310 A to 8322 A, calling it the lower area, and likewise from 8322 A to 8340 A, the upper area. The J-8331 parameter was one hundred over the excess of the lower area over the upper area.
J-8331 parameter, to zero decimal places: -38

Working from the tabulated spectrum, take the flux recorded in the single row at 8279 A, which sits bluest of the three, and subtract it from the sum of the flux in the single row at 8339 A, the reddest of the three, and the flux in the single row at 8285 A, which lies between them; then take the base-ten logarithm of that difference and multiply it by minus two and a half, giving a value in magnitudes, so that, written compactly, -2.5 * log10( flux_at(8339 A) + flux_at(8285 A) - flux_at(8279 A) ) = 0.674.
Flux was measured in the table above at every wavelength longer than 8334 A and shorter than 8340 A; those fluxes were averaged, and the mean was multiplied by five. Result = 2.60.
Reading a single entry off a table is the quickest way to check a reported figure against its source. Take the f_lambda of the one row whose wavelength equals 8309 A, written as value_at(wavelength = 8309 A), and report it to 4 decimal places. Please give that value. 0.4964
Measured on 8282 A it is 0.4642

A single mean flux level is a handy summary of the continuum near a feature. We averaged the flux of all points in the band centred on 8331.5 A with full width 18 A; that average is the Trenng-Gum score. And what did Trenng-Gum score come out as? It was 0.494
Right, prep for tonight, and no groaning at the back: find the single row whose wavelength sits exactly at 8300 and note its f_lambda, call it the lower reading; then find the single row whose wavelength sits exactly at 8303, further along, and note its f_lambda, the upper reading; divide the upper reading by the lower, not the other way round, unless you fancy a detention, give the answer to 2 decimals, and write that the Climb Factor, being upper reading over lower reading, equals 0.83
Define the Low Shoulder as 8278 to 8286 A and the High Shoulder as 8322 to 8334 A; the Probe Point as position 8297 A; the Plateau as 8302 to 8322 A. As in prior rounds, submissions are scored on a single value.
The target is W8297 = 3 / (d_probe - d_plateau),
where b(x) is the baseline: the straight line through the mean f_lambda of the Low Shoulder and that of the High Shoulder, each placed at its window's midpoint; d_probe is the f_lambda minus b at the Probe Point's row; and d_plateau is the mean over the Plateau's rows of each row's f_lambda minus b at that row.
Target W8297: -28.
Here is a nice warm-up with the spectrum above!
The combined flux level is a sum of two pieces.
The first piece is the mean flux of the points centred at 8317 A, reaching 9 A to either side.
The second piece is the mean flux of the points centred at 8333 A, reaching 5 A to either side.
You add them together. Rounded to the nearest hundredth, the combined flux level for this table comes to 1.00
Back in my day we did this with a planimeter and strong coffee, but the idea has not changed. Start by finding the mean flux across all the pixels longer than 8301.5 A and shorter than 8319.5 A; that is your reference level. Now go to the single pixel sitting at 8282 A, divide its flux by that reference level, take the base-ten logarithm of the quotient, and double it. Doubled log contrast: -0.10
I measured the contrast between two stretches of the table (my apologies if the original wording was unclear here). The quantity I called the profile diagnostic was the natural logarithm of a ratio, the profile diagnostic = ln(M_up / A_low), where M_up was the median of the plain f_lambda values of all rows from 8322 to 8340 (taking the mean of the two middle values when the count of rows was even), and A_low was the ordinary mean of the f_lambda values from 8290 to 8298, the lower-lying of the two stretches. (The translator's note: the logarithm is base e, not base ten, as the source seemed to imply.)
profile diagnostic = -0.02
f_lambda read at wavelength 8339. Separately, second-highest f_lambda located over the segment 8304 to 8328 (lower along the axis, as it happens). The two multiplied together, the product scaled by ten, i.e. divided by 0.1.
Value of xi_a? 2.72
